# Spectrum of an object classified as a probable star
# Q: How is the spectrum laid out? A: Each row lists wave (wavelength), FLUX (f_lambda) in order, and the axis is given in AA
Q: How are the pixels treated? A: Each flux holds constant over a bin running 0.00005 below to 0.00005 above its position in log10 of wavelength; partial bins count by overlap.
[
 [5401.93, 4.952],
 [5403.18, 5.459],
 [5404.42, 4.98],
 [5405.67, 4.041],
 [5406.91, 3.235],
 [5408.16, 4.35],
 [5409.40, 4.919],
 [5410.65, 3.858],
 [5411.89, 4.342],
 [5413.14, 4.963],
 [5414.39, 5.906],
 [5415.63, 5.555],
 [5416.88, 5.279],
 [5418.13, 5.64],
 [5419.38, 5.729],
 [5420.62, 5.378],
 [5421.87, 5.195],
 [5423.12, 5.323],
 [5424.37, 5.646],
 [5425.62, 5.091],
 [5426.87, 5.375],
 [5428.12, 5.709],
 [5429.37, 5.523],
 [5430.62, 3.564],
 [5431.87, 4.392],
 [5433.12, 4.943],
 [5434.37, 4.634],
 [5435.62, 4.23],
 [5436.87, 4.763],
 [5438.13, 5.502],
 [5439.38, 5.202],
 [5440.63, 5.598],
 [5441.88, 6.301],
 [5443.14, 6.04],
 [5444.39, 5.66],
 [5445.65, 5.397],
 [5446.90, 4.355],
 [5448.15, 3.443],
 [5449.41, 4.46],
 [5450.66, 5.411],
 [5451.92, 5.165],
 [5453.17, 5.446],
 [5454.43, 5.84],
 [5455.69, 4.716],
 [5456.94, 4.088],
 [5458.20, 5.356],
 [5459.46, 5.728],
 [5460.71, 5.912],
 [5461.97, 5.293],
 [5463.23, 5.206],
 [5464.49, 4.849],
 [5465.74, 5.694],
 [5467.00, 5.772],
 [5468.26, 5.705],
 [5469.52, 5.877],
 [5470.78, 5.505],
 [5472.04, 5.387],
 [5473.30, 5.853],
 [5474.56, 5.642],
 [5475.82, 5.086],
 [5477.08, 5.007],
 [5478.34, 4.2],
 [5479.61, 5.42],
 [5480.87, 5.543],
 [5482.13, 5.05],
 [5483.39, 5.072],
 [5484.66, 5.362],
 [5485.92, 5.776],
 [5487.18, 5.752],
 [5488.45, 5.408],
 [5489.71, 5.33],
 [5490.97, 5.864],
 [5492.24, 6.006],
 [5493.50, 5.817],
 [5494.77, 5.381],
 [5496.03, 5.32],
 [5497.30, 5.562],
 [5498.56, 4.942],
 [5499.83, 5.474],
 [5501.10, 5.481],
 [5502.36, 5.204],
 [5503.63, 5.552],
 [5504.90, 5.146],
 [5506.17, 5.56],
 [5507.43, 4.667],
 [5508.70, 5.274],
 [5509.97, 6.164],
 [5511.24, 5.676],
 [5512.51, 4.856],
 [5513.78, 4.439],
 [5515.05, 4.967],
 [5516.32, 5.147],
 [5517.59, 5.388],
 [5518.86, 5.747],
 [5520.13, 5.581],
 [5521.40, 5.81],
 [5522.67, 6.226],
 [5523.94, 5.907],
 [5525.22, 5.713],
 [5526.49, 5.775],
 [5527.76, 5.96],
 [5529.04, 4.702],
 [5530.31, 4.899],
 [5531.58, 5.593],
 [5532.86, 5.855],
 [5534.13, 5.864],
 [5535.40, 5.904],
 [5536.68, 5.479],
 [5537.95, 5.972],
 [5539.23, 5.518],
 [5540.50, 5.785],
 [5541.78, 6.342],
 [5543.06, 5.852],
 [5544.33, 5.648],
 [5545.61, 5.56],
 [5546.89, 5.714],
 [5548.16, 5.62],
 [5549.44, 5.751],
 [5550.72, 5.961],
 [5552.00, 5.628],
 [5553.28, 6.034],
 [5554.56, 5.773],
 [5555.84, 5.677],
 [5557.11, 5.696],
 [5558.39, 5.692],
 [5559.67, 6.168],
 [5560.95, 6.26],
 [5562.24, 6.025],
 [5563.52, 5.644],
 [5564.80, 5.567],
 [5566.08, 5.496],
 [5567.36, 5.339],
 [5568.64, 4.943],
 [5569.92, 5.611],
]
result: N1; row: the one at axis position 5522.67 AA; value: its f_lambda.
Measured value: 6.226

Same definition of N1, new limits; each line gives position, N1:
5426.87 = 5.375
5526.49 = 5.775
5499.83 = 5.474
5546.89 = 5.714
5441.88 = 6.301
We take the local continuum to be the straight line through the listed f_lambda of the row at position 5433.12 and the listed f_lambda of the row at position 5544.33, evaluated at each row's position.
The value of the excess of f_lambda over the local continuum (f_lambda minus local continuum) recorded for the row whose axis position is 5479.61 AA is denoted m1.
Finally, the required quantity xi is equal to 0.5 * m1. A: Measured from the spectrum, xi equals 0.09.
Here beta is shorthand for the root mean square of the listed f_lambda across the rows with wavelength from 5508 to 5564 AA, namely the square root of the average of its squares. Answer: 5.68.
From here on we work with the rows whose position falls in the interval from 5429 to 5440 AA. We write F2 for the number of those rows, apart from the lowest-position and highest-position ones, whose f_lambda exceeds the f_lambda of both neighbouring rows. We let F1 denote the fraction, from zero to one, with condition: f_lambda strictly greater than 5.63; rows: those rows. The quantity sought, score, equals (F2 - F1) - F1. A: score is 2.0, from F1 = 0.0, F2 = 2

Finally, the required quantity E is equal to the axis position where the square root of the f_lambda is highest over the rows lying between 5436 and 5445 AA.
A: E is 5441.88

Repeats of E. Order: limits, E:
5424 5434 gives 5428.12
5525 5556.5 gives 5541.78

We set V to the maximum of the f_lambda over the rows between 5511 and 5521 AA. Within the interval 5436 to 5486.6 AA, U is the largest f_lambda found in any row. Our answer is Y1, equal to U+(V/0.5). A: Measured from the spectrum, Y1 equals 17.8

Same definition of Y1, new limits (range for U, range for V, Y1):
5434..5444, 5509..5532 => 18.8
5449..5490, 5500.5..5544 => 18.6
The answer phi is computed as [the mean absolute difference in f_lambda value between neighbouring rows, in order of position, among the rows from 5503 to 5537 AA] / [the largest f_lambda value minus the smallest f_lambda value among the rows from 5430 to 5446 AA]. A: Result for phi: 0.15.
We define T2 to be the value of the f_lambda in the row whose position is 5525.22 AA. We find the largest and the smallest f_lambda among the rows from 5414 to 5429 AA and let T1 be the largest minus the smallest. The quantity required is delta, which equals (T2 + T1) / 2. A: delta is 3.3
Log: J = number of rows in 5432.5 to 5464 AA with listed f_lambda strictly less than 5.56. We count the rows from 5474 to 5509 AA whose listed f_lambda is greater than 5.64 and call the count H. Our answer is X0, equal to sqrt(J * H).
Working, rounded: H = 6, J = 18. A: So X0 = 10.4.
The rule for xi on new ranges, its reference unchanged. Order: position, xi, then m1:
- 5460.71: 0.40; 0.8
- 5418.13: 0.40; 0.8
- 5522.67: 0.36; 0.7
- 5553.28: 0.16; 0.3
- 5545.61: -0.05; -0.1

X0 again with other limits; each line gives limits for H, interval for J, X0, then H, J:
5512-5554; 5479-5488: 9.7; 19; 5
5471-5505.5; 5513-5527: 5.3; 7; 4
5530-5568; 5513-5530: 10.0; 20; 5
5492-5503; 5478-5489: 3.7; 2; 7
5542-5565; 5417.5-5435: 11.8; 14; 10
